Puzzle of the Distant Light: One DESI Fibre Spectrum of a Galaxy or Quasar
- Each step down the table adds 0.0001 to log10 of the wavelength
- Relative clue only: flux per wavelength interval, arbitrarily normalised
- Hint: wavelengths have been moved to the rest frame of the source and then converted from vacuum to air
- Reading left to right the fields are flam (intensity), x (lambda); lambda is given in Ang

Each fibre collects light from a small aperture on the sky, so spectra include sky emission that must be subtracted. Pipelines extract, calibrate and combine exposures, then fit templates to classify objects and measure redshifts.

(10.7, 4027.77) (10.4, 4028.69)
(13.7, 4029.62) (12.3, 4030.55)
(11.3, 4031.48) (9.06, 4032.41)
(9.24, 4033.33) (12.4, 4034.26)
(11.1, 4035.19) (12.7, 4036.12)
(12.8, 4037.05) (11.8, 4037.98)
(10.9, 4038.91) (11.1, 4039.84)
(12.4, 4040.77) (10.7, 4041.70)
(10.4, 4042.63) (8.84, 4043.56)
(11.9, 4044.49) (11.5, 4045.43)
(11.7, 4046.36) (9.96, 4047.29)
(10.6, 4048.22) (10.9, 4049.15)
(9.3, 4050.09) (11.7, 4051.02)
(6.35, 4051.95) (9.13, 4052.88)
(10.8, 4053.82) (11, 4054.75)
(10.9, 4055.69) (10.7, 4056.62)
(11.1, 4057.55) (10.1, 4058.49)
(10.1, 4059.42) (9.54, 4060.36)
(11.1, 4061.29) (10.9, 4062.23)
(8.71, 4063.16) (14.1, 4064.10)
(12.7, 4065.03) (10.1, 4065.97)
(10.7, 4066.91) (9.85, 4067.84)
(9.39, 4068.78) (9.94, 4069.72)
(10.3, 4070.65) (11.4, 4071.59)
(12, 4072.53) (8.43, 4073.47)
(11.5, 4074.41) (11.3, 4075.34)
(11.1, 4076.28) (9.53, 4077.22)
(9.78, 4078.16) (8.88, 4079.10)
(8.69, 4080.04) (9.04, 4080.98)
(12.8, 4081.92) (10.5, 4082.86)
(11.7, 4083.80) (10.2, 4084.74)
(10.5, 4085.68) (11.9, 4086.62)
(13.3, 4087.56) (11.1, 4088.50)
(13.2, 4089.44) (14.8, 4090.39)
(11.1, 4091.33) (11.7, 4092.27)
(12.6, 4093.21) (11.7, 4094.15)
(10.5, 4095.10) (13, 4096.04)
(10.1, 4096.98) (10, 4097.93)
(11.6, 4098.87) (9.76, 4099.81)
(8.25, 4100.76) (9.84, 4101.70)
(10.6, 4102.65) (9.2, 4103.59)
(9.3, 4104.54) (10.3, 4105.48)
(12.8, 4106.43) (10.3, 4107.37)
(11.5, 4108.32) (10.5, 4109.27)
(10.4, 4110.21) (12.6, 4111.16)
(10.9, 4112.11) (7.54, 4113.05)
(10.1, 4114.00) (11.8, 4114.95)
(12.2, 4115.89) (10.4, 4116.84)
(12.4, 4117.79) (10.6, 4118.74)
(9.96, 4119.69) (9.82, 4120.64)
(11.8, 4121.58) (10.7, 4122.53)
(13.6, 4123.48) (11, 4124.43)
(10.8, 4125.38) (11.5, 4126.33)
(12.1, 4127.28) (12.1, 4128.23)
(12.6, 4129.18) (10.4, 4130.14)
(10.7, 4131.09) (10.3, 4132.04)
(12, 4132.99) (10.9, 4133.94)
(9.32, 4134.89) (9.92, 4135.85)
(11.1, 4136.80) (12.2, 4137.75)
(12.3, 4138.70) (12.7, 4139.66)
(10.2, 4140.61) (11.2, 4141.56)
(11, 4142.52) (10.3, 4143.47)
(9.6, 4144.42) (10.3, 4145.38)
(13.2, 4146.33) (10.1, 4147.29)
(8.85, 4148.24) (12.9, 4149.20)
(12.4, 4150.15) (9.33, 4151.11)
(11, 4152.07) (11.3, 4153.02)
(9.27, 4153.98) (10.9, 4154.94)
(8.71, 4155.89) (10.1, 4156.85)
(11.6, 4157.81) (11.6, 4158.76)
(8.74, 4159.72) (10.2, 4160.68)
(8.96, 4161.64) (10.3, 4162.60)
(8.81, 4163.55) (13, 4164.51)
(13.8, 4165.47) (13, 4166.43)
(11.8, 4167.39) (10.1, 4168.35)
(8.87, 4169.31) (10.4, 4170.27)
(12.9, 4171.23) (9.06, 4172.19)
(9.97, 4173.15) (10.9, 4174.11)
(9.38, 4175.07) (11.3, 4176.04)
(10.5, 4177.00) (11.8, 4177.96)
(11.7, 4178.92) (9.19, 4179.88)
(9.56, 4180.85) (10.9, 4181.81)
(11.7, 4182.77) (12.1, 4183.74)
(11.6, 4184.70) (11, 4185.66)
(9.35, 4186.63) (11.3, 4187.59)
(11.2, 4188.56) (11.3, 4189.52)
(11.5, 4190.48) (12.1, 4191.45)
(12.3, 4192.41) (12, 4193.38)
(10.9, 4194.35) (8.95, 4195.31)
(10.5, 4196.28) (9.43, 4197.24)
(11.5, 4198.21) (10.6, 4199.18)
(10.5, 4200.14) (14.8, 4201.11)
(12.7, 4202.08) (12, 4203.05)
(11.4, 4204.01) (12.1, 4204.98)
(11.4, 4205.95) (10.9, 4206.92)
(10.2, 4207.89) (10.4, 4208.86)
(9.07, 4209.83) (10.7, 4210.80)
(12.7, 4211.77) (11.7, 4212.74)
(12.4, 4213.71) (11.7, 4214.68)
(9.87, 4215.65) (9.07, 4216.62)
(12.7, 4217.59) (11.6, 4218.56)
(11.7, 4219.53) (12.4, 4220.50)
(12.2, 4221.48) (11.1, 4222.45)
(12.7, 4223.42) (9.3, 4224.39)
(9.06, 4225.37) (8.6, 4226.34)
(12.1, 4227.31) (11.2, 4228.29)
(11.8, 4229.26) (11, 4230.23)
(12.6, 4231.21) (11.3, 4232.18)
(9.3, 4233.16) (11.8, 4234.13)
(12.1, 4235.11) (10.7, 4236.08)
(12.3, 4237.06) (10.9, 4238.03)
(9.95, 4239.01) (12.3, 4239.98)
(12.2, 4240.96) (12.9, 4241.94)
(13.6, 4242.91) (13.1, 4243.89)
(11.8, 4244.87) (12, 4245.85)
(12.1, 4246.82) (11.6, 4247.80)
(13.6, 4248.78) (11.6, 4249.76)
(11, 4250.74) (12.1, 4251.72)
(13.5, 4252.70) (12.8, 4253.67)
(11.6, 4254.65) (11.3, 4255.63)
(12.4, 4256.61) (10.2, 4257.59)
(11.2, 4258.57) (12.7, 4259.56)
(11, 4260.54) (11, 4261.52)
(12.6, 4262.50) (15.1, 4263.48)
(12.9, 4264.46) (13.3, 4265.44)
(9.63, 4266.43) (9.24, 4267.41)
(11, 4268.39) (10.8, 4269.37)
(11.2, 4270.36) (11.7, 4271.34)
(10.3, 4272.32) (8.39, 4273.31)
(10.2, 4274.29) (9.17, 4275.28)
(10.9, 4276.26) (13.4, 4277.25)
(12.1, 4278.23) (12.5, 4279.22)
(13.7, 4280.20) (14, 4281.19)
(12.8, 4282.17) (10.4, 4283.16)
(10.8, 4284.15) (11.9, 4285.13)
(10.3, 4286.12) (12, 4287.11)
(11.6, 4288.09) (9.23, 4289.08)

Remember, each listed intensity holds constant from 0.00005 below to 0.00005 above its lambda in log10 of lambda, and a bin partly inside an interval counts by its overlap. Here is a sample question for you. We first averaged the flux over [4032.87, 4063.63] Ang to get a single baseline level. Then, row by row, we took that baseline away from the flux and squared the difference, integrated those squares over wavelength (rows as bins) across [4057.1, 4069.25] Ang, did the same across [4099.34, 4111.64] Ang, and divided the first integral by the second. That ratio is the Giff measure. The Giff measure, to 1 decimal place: 1.2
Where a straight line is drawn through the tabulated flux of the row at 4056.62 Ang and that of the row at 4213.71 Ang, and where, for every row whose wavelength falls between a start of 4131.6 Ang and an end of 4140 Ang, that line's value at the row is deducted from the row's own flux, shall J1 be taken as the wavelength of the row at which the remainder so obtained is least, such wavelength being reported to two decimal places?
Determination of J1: 4134.89 Ang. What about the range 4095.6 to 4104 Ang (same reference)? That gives 4100.76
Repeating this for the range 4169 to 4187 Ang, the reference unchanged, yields 4169.31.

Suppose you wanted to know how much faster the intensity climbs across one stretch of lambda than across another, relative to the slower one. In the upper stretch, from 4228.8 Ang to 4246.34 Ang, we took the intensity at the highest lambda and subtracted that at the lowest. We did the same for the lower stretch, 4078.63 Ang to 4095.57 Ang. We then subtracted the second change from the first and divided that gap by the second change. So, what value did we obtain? -0.9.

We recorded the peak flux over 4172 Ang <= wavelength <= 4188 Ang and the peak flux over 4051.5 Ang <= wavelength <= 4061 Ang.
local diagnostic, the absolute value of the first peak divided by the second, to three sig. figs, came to 1.09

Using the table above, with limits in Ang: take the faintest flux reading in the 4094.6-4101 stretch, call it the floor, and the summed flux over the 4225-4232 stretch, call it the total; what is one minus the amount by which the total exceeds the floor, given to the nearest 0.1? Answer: -67.1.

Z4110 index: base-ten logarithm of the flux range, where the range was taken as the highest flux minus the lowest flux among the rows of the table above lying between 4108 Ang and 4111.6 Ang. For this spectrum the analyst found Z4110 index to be 0.34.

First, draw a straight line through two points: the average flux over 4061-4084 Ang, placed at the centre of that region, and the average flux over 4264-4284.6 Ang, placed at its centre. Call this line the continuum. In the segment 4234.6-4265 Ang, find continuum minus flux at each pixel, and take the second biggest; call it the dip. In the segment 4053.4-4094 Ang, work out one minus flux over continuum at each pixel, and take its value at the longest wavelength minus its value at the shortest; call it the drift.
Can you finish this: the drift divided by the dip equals -0.14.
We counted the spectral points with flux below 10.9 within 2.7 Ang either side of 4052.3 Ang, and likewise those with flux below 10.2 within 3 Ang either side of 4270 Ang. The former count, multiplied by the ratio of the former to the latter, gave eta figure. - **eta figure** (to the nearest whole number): 16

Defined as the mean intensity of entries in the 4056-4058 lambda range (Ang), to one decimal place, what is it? 10.9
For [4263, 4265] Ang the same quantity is 14.0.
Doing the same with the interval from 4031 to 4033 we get 10.2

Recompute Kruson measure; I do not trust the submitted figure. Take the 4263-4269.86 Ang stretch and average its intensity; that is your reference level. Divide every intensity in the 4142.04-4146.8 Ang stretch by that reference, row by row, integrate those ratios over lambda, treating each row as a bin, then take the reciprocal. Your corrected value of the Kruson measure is 0.23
